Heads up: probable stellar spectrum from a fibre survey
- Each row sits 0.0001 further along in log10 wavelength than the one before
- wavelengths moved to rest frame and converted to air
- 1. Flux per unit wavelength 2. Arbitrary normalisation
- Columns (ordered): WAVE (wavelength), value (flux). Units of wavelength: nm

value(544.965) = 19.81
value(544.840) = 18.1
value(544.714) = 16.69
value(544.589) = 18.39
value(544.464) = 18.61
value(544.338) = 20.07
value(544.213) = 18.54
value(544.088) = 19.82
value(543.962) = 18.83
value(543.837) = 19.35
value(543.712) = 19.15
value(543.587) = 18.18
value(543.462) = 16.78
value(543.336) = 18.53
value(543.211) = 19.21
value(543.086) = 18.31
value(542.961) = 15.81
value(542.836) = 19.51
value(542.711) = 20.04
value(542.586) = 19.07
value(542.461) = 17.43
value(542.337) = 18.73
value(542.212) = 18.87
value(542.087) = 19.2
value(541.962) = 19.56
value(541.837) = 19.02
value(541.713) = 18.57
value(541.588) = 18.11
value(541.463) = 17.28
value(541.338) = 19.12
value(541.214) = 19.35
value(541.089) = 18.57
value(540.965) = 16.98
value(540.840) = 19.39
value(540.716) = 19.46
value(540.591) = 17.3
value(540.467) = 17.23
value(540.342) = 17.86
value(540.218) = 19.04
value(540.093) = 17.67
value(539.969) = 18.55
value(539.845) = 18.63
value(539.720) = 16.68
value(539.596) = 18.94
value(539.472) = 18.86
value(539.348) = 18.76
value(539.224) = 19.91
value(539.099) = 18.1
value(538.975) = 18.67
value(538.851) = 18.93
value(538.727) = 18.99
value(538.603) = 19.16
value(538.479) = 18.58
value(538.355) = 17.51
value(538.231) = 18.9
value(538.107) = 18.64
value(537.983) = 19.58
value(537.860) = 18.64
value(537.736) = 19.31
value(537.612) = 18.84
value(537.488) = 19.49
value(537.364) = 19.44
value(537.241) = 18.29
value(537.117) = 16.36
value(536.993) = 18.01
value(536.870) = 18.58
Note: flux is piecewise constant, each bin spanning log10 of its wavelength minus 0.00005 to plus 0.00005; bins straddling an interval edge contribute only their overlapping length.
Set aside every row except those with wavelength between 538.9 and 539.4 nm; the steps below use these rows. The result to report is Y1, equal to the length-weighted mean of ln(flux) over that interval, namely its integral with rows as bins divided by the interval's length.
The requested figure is 2.93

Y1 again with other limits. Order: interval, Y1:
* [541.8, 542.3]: 2.95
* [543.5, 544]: 2.94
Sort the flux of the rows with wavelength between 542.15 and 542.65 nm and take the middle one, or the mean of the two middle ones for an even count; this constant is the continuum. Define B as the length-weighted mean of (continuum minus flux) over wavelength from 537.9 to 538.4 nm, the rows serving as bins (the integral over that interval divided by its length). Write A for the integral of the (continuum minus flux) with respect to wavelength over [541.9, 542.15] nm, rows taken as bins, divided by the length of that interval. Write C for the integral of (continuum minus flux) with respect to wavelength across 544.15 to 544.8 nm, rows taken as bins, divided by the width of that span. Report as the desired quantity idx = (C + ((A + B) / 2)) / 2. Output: 0.06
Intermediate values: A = -0.58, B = 0.10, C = 0.35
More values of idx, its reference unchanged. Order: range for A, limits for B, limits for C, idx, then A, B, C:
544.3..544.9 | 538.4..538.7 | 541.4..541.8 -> 0.50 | 0.50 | -0.01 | 0.75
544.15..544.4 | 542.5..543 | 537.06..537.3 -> 0.64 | -0.51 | 0.12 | 1.47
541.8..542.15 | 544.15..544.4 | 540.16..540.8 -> 0.05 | -0.48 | -0.51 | 0.59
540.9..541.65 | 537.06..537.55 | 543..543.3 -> 0.38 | 0.56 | 0.38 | 0.29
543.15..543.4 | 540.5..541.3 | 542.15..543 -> 0.18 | -0.06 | 0.32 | 0.23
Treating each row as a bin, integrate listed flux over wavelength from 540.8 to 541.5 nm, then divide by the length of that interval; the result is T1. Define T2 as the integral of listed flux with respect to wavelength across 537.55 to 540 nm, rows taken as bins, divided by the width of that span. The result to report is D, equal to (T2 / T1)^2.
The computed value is 1.03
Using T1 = 18.46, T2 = 18.71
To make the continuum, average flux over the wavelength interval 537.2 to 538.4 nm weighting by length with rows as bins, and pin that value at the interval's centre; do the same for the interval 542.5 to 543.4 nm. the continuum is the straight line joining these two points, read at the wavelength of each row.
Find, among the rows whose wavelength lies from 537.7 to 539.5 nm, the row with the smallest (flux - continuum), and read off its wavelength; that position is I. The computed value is 538.355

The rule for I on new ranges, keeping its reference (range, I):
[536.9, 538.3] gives 537.117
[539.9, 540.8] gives 540.467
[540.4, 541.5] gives 540.965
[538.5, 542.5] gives 539.720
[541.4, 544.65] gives 542.961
